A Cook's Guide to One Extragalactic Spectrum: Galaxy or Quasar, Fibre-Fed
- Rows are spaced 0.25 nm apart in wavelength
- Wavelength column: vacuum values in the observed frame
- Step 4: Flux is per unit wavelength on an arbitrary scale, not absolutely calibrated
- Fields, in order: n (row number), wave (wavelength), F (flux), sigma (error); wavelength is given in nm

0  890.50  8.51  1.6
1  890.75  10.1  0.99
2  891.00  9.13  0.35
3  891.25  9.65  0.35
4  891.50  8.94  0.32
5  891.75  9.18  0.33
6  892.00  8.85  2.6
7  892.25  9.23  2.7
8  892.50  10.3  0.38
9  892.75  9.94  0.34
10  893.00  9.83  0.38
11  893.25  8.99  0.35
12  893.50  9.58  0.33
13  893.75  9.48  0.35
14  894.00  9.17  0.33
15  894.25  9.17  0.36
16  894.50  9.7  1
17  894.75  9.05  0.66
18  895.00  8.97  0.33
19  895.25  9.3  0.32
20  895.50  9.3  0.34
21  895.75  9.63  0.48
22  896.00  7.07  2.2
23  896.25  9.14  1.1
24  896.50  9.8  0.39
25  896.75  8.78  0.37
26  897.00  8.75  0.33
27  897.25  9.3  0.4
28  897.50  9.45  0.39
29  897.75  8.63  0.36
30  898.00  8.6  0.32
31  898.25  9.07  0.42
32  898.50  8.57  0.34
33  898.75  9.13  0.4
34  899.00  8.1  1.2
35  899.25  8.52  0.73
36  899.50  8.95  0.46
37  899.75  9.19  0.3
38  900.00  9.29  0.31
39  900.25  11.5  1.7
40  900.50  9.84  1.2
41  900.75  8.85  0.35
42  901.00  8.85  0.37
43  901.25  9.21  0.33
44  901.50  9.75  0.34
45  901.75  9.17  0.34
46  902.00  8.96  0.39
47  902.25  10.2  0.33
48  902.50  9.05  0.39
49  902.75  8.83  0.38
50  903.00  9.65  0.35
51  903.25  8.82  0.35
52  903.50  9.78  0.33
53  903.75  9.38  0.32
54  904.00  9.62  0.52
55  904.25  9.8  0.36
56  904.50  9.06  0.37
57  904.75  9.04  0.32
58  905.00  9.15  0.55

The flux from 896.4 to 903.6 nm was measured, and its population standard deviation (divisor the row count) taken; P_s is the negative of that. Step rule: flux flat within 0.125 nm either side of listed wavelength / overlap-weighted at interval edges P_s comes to -0.64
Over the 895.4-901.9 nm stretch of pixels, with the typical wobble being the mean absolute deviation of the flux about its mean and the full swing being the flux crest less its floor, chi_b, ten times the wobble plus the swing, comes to 9.3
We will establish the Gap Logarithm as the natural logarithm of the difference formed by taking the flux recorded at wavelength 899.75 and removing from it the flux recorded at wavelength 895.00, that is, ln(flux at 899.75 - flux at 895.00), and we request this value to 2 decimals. -1.51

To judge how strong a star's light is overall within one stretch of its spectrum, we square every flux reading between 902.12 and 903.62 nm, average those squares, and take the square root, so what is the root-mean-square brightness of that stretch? 9.40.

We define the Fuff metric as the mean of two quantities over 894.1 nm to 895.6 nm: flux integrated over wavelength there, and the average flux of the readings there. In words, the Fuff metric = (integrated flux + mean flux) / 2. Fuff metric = 11.6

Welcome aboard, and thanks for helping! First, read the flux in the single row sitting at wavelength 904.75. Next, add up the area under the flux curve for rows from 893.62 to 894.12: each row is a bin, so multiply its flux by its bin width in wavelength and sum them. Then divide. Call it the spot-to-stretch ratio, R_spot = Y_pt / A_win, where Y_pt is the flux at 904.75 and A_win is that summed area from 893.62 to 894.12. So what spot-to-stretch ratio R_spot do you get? 1.94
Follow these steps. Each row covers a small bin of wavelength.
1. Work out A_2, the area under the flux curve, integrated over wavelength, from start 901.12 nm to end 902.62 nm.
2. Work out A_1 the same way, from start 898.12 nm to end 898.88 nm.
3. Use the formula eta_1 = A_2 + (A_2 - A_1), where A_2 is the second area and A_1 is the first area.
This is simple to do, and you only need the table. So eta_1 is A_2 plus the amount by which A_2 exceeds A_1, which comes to 21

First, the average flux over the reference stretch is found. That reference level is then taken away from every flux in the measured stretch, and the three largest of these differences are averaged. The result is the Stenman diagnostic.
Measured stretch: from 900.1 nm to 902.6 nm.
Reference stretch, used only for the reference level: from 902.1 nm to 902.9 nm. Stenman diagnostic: 1.2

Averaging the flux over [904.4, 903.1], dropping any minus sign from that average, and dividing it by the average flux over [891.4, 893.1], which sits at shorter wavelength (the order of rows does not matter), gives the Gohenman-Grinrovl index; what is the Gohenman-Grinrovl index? 1.001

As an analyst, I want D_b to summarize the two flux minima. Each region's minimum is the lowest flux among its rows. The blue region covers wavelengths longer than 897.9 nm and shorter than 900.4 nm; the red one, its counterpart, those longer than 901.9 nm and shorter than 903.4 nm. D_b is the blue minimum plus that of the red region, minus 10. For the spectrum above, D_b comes 6.9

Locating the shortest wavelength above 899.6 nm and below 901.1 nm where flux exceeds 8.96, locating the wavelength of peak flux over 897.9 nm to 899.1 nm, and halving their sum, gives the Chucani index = 899.25 nm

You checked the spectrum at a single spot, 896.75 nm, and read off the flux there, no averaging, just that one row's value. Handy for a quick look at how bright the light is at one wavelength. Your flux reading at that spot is 8.78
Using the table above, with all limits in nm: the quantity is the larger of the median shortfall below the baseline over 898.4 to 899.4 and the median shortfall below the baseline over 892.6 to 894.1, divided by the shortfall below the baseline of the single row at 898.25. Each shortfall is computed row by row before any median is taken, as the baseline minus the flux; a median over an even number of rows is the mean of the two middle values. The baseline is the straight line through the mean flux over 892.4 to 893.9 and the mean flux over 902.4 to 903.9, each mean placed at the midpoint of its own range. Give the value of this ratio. 2.3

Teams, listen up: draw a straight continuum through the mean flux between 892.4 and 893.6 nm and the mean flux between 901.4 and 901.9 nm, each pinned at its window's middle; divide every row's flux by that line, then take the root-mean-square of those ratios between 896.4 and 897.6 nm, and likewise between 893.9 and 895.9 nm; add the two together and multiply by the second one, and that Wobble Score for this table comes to 1.85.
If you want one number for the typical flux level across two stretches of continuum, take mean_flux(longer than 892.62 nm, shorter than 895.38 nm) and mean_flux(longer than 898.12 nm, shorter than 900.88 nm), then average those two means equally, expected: 9.28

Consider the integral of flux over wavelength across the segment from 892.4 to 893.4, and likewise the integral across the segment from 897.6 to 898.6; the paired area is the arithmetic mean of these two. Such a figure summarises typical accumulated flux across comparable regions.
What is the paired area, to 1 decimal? 9.2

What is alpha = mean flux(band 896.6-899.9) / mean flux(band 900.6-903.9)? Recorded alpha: 0.955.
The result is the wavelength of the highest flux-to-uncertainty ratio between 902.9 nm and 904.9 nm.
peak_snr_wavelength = 903.50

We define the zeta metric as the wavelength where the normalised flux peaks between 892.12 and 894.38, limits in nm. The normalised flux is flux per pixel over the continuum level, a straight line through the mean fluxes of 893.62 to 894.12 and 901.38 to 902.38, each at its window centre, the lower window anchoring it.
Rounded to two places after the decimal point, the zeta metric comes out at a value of 892.50 nm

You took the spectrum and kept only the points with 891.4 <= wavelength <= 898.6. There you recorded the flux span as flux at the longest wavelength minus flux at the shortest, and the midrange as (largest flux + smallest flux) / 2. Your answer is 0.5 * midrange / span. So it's -12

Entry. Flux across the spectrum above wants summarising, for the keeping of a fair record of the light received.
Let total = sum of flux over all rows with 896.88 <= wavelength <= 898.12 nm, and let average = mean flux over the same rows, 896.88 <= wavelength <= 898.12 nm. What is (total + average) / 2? 26.8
